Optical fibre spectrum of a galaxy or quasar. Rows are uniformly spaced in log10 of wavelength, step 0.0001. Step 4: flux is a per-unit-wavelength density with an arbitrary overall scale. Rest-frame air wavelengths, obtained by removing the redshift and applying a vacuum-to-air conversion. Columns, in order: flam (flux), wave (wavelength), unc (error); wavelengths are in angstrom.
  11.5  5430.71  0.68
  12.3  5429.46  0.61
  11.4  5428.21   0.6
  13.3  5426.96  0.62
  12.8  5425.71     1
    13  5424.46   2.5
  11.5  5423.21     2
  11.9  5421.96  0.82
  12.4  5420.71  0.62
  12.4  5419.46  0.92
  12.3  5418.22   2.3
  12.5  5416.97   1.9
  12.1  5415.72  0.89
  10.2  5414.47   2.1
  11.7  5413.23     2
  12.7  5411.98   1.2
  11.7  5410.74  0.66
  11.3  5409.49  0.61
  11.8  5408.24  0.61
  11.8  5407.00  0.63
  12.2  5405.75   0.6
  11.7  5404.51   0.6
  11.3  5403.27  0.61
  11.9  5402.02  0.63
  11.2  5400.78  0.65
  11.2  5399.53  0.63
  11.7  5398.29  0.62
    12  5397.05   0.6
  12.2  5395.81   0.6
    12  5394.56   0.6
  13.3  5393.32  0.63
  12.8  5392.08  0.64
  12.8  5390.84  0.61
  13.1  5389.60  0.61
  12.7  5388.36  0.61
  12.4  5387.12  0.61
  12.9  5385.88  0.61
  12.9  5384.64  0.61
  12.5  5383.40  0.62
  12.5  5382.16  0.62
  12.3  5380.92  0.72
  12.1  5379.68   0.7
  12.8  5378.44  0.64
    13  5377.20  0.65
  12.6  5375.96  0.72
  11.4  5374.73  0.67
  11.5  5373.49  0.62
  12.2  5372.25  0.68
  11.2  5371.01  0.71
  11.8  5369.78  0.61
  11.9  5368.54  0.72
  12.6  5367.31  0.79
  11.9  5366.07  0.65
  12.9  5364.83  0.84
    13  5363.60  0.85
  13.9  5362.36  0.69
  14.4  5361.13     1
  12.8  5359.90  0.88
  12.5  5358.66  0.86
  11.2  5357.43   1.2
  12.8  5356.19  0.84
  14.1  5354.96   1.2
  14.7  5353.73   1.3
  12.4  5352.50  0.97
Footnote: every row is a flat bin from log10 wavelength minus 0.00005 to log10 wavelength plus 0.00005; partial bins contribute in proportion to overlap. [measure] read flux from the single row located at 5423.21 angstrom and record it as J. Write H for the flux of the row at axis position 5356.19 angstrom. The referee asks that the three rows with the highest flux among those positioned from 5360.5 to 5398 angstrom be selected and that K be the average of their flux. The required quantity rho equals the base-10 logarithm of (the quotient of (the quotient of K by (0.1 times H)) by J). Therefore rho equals -0.03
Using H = 12.8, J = 11.5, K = 13.9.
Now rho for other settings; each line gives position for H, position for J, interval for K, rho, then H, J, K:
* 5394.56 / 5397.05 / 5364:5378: -0.05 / 12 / 12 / 12.8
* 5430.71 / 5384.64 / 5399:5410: -0.09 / 11.5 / 12.9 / 12.0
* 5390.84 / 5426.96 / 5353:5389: -0.07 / 12.8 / 13.3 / 14.4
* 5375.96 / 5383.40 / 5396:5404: -0.12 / 12.6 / 12.5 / 11.9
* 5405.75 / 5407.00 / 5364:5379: -0.05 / 12.2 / 11.8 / 12.9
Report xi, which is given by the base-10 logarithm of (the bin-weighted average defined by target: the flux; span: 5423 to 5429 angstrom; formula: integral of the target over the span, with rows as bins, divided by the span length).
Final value 1.10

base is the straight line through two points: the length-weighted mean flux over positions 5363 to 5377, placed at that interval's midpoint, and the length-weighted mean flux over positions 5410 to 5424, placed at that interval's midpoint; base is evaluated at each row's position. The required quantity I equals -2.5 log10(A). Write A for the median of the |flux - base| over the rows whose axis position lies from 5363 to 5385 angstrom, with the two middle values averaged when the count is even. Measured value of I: 0.8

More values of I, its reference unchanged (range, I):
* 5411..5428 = 0.8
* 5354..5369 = 0.4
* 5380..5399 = 0.9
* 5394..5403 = 1.9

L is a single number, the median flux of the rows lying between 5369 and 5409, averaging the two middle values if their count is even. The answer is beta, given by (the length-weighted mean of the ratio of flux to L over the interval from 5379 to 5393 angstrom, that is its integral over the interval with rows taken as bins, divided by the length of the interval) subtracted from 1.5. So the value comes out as 0.46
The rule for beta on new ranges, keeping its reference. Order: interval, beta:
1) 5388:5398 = 0.47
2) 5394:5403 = 0.54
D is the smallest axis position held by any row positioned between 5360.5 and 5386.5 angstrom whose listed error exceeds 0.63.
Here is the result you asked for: 5361.13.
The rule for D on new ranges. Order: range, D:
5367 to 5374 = 5367.31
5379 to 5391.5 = 5379.68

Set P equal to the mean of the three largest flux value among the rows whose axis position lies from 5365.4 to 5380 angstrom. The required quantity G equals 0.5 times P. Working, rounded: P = 12.8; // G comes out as 6.40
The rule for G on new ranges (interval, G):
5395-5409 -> 6.07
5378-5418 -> 6.55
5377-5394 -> 6.57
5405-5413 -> 6.12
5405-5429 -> 6.52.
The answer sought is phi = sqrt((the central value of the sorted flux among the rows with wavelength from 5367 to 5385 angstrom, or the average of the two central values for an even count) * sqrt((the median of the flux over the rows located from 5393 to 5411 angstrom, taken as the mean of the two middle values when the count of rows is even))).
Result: 6.50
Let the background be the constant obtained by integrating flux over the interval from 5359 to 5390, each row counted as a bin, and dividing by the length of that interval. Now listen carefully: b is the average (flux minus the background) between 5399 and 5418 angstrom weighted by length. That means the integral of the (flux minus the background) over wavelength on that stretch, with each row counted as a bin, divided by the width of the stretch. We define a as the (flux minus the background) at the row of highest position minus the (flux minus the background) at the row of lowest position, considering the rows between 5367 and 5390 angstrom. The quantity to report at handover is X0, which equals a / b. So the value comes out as -1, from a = 0.5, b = -0.82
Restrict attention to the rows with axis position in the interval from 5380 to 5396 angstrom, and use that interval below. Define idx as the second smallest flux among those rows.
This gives 12.2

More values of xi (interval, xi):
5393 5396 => 1.09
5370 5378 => 1.08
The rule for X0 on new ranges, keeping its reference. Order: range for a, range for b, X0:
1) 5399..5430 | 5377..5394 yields 6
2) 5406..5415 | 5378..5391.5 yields -15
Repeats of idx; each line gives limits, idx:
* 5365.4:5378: 11.4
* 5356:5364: 12.5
